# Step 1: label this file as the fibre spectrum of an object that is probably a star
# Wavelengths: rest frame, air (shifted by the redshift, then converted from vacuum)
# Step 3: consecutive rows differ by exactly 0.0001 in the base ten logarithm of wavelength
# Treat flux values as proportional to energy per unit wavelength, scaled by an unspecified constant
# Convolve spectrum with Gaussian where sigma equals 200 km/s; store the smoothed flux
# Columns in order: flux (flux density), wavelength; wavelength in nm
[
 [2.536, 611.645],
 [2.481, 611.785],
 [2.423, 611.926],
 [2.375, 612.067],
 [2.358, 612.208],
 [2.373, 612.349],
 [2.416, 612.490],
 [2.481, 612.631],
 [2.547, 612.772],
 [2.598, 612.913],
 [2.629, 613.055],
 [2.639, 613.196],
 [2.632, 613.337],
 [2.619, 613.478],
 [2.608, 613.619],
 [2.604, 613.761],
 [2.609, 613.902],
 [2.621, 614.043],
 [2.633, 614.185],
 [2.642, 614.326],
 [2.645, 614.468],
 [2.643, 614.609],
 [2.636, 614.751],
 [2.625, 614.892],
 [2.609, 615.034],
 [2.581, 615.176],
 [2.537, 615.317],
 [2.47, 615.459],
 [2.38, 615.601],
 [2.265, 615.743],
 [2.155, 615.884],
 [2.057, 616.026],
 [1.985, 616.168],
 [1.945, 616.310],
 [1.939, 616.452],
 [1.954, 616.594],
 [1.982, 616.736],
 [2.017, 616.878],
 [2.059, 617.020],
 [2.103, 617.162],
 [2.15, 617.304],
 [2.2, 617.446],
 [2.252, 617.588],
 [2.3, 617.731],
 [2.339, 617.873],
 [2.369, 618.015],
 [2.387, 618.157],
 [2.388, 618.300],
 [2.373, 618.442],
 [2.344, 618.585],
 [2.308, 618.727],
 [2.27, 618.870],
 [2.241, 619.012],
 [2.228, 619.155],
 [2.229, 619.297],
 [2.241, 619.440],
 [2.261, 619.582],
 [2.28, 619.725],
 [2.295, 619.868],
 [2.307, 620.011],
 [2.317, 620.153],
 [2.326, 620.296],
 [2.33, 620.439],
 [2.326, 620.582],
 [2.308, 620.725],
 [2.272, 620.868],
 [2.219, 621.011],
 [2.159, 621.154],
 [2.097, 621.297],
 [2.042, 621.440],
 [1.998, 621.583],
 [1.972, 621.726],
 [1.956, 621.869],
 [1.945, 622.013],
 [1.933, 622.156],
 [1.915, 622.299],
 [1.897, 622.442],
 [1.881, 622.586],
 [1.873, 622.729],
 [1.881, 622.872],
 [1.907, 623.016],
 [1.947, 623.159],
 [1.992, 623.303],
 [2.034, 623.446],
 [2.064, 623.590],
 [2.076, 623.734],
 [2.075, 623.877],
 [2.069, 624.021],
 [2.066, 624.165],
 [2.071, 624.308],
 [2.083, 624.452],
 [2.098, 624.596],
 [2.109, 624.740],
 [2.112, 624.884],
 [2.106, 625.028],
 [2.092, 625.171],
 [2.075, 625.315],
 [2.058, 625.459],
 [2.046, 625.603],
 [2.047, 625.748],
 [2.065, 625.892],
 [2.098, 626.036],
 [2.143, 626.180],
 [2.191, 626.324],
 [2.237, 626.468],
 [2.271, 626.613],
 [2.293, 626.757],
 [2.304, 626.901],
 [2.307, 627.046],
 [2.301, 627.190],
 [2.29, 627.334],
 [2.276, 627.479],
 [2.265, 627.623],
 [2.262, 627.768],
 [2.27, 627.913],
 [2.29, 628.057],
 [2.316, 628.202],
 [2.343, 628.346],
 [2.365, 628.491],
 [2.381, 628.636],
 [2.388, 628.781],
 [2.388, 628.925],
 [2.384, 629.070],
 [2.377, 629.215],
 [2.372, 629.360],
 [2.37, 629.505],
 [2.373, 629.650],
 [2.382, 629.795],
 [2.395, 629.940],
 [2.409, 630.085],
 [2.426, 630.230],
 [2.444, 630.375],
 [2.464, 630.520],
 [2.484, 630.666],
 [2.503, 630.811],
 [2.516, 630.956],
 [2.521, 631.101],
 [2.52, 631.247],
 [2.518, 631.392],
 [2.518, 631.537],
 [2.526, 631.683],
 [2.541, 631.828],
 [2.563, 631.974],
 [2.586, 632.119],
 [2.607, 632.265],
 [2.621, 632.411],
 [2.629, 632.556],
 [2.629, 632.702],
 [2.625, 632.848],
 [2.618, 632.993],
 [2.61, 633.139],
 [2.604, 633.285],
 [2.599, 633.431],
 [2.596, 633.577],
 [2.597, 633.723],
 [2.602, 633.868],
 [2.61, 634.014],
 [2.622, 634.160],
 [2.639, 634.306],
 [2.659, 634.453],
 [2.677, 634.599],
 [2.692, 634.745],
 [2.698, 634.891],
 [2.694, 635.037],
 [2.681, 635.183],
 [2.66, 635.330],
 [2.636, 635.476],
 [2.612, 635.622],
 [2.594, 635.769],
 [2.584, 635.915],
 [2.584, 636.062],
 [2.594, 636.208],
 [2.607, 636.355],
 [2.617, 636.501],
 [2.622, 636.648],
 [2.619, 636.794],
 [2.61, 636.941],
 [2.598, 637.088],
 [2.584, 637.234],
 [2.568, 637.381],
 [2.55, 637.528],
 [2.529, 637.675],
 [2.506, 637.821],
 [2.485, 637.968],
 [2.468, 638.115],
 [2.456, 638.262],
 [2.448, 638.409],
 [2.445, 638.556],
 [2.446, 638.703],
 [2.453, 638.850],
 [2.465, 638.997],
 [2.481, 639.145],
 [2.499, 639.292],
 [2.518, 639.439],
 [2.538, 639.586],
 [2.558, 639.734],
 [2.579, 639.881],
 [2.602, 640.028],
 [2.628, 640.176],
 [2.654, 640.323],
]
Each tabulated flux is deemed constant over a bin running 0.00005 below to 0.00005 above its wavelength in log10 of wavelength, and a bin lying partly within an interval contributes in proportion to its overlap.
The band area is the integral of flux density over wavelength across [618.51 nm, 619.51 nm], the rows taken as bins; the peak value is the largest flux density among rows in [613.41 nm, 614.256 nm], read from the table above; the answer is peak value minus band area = 0.37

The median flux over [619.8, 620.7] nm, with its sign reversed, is -2.32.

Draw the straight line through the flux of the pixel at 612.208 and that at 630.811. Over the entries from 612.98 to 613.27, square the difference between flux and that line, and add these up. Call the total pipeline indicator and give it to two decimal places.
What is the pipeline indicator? 0.14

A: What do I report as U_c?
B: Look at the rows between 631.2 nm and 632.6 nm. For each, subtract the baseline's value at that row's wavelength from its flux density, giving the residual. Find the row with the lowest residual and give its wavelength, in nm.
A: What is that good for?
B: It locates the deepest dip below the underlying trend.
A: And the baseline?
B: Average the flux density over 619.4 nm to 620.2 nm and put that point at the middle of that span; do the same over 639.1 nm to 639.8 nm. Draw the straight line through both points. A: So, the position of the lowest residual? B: 631.537 nm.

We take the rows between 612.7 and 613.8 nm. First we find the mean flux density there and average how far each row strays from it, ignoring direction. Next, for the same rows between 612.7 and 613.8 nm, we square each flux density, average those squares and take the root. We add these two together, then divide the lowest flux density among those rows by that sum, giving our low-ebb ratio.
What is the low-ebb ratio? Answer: 0.968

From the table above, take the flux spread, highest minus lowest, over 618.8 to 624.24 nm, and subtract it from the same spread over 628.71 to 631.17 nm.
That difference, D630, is -0.31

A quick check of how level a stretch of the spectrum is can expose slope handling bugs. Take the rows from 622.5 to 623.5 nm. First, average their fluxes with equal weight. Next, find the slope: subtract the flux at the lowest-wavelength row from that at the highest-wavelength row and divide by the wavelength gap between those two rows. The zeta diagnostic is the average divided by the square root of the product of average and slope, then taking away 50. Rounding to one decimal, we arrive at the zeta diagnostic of -46.7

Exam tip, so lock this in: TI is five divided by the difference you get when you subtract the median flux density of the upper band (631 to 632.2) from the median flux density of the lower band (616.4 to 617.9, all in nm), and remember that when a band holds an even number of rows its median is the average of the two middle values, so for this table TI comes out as -12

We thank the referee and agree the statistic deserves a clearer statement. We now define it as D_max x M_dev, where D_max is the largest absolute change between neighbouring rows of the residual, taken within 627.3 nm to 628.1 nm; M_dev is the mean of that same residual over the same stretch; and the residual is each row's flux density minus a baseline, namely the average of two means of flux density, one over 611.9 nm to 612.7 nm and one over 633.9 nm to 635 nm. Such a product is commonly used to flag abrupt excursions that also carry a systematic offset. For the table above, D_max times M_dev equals -0.0051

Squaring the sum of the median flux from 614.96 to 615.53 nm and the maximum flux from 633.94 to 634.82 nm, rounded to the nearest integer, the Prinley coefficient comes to 28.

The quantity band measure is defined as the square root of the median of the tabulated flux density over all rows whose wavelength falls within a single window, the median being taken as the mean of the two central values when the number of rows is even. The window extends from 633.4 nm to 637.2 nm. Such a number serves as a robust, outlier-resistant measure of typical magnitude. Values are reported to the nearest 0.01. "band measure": 1.62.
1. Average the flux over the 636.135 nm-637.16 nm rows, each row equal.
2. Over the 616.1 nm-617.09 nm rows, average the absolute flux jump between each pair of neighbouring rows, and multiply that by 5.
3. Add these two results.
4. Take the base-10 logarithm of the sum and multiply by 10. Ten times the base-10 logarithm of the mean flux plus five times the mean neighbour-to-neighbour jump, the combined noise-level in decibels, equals 4.39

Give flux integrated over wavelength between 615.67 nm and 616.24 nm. 1.2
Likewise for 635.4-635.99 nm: 1.5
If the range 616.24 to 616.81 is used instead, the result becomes 1.1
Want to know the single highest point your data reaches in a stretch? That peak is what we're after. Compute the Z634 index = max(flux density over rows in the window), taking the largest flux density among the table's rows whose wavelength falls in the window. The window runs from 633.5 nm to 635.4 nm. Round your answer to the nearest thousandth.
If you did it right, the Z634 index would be 2.698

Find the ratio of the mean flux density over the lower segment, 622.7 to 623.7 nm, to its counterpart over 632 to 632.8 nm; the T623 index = 0.75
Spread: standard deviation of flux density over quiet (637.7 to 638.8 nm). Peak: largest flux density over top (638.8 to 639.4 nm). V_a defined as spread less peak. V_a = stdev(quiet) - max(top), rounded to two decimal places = -2.48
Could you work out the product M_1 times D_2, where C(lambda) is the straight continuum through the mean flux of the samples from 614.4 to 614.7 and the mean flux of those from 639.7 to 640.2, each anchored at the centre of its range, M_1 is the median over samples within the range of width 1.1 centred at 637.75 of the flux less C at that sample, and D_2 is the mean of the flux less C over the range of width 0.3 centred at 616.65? 0.05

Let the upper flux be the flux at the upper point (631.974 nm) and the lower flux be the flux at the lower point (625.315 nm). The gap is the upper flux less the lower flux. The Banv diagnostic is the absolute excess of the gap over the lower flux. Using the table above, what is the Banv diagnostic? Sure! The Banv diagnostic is 1.6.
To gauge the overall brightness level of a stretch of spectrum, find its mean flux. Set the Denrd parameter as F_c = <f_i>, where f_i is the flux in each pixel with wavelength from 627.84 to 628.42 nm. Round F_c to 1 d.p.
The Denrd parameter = 2.3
